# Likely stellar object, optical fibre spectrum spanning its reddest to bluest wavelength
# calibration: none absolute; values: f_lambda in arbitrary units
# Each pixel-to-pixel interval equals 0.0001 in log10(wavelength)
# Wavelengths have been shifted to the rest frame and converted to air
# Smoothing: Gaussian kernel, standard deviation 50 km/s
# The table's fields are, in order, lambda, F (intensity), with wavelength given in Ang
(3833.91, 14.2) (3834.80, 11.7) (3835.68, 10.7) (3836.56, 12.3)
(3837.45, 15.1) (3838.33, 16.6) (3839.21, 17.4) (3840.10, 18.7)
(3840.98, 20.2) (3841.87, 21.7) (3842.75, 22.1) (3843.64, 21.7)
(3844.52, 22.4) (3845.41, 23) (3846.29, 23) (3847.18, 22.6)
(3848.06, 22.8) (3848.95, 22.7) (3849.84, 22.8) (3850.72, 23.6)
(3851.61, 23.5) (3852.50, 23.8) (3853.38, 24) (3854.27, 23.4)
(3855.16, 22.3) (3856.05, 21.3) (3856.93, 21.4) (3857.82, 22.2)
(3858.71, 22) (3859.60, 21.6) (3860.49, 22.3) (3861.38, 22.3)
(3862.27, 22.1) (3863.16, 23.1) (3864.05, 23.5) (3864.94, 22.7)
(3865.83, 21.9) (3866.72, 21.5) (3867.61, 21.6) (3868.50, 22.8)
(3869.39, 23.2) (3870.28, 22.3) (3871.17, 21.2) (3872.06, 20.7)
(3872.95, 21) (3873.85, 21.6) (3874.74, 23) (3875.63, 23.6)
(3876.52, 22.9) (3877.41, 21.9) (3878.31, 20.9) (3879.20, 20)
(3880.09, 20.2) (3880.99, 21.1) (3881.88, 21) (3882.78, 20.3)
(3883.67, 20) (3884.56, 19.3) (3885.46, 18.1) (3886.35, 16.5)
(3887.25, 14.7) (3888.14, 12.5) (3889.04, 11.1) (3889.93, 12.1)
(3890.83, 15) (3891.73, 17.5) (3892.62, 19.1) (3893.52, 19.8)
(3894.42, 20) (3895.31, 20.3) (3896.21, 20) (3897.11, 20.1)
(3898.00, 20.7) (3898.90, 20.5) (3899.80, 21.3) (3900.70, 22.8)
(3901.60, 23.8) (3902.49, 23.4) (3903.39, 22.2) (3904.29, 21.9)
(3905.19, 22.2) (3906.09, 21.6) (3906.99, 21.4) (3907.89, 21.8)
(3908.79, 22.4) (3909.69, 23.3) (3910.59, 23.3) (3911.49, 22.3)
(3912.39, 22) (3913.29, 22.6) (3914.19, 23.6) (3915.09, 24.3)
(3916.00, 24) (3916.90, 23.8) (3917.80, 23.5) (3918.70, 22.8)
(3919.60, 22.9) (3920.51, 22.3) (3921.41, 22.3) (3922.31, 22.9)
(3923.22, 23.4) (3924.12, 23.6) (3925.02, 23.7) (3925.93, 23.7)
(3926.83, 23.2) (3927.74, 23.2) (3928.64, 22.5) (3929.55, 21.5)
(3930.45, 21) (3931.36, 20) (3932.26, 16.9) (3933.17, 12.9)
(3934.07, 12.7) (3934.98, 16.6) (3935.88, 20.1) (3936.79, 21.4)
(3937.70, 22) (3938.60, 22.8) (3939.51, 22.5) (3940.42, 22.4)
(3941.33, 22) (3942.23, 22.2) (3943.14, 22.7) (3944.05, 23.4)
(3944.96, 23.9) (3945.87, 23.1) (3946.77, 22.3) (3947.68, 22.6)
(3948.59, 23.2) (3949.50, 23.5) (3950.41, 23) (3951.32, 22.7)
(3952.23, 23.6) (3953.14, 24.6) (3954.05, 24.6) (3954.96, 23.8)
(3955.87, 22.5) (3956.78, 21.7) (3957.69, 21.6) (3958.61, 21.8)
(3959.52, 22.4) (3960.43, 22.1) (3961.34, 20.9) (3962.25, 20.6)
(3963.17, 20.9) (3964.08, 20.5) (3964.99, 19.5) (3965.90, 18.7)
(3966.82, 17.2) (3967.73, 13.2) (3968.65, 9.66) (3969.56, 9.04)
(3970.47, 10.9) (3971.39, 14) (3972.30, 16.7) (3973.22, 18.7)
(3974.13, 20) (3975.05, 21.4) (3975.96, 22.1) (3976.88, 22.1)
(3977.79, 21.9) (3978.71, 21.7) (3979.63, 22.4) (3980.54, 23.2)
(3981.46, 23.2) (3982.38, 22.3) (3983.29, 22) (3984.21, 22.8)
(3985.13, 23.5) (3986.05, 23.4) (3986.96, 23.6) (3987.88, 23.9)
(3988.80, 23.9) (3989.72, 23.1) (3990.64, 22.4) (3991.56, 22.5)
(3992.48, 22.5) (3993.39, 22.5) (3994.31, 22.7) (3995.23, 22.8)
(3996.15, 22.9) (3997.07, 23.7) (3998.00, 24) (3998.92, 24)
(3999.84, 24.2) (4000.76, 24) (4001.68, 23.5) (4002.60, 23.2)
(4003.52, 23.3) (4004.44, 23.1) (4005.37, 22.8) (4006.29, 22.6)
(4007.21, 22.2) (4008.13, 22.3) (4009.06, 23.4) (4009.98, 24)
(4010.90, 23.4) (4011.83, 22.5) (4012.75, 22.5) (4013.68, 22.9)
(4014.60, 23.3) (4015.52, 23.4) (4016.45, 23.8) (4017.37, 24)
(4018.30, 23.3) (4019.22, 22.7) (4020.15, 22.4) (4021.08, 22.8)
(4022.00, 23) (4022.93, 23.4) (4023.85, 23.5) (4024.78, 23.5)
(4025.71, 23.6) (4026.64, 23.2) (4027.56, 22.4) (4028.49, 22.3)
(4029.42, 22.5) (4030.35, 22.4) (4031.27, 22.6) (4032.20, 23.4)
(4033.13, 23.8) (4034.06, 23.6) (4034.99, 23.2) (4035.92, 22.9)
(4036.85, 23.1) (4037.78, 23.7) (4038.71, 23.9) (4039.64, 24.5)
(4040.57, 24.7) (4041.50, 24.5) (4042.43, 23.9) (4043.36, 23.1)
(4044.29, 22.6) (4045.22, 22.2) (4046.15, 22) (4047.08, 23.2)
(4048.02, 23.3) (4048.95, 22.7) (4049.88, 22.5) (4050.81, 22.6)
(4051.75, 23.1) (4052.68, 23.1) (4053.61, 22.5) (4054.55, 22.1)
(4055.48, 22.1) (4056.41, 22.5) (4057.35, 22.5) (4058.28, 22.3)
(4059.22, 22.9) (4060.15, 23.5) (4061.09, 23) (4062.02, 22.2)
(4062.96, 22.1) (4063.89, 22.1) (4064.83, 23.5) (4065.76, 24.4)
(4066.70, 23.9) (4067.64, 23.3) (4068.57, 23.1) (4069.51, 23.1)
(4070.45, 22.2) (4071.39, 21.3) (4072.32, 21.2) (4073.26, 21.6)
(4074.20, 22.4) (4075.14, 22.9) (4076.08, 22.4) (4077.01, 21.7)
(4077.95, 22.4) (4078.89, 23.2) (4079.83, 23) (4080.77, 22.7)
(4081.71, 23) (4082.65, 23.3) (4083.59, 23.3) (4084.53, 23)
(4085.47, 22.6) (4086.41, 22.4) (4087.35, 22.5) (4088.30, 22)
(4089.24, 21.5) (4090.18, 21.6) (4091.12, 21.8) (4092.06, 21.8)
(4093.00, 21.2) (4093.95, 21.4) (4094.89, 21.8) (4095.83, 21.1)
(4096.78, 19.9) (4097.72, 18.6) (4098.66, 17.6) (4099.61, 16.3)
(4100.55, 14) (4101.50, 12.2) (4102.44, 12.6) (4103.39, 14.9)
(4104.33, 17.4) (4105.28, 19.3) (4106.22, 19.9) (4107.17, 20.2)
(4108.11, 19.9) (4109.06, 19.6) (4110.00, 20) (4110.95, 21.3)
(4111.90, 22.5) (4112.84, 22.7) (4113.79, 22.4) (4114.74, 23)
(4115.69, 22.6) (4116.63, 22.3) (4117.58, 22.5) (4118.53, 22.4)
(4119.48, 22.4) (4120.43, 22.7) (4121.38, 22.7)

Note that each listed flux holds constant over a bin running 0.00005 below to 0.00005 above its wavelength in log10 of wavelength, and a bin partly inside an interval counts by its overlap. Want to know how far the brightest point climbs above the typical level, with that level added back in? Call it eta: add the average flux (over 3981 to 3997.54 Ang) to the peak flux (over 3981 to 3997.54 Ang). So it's 46.9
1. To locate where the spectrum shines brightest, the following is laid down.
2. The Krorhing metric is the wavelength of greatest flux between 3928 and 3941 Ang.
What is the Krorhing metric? 3938.60 Ang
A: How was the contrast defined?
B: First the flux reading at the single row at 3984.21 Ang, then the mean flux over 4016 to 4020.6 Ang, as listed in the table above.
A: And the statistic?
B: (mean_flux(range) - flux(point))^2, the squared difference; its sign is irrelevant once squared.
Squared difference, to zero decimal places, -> 0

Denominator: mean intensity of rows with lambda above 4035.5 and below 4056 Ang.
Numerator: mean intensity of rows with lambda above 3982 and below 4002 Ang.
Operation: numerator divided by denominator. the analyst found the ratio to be 1.00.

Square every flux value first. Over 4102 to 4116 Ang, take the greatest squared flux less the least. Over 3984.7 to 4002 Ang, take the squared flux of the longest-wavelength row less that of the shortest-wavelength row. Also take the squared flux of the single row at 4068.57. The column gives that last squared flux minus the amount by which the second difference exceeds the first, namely 904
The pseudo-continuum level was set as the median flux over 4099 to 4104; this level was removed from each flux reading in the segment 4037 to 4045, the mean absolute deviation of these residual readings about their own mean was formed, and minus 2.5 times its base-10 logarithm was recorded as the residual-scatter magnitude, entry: 0.66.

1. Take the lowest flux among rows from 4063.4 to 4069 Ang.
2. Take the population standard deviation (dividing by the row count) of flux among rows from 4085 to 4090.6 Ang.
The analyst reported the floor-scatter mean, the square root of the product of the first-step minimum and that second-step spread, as 3.09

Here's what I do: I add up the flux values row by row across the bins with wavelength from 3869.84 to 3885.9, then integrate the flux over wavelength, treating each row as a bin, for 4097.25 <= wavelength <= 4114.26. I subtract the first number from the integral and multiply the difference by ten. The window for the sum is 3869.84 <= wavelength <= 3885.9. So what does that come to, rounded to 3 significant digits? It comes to -658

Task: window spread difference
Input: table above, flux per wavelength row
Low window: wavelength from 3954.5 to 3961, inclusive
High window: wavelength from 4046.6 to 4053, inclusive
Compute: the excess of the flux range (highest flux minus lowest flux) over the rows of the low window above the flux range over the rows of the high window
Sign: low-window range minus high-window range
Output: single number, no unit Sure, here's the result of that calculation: 1.4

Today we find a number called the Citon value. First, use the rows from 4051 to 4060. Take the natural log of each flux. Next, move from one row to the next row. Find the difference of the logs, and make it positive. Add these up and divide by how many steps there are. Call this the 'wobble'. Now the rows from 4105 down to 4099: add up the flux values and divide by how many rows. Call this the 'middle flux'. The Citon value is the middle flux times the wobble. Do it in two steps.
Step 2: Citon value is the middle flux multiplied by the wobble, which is 0.18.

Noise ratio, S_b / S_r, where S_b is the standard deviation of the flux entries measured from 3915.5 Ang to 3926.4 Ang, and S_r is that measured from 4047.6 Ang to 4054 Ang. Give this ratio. 1.8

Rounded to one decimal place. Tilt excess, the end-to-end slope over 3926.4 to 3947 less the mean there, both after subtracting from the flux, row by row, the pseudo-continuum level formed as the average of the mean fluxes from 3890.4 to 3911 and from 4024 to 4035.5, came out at 1.1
